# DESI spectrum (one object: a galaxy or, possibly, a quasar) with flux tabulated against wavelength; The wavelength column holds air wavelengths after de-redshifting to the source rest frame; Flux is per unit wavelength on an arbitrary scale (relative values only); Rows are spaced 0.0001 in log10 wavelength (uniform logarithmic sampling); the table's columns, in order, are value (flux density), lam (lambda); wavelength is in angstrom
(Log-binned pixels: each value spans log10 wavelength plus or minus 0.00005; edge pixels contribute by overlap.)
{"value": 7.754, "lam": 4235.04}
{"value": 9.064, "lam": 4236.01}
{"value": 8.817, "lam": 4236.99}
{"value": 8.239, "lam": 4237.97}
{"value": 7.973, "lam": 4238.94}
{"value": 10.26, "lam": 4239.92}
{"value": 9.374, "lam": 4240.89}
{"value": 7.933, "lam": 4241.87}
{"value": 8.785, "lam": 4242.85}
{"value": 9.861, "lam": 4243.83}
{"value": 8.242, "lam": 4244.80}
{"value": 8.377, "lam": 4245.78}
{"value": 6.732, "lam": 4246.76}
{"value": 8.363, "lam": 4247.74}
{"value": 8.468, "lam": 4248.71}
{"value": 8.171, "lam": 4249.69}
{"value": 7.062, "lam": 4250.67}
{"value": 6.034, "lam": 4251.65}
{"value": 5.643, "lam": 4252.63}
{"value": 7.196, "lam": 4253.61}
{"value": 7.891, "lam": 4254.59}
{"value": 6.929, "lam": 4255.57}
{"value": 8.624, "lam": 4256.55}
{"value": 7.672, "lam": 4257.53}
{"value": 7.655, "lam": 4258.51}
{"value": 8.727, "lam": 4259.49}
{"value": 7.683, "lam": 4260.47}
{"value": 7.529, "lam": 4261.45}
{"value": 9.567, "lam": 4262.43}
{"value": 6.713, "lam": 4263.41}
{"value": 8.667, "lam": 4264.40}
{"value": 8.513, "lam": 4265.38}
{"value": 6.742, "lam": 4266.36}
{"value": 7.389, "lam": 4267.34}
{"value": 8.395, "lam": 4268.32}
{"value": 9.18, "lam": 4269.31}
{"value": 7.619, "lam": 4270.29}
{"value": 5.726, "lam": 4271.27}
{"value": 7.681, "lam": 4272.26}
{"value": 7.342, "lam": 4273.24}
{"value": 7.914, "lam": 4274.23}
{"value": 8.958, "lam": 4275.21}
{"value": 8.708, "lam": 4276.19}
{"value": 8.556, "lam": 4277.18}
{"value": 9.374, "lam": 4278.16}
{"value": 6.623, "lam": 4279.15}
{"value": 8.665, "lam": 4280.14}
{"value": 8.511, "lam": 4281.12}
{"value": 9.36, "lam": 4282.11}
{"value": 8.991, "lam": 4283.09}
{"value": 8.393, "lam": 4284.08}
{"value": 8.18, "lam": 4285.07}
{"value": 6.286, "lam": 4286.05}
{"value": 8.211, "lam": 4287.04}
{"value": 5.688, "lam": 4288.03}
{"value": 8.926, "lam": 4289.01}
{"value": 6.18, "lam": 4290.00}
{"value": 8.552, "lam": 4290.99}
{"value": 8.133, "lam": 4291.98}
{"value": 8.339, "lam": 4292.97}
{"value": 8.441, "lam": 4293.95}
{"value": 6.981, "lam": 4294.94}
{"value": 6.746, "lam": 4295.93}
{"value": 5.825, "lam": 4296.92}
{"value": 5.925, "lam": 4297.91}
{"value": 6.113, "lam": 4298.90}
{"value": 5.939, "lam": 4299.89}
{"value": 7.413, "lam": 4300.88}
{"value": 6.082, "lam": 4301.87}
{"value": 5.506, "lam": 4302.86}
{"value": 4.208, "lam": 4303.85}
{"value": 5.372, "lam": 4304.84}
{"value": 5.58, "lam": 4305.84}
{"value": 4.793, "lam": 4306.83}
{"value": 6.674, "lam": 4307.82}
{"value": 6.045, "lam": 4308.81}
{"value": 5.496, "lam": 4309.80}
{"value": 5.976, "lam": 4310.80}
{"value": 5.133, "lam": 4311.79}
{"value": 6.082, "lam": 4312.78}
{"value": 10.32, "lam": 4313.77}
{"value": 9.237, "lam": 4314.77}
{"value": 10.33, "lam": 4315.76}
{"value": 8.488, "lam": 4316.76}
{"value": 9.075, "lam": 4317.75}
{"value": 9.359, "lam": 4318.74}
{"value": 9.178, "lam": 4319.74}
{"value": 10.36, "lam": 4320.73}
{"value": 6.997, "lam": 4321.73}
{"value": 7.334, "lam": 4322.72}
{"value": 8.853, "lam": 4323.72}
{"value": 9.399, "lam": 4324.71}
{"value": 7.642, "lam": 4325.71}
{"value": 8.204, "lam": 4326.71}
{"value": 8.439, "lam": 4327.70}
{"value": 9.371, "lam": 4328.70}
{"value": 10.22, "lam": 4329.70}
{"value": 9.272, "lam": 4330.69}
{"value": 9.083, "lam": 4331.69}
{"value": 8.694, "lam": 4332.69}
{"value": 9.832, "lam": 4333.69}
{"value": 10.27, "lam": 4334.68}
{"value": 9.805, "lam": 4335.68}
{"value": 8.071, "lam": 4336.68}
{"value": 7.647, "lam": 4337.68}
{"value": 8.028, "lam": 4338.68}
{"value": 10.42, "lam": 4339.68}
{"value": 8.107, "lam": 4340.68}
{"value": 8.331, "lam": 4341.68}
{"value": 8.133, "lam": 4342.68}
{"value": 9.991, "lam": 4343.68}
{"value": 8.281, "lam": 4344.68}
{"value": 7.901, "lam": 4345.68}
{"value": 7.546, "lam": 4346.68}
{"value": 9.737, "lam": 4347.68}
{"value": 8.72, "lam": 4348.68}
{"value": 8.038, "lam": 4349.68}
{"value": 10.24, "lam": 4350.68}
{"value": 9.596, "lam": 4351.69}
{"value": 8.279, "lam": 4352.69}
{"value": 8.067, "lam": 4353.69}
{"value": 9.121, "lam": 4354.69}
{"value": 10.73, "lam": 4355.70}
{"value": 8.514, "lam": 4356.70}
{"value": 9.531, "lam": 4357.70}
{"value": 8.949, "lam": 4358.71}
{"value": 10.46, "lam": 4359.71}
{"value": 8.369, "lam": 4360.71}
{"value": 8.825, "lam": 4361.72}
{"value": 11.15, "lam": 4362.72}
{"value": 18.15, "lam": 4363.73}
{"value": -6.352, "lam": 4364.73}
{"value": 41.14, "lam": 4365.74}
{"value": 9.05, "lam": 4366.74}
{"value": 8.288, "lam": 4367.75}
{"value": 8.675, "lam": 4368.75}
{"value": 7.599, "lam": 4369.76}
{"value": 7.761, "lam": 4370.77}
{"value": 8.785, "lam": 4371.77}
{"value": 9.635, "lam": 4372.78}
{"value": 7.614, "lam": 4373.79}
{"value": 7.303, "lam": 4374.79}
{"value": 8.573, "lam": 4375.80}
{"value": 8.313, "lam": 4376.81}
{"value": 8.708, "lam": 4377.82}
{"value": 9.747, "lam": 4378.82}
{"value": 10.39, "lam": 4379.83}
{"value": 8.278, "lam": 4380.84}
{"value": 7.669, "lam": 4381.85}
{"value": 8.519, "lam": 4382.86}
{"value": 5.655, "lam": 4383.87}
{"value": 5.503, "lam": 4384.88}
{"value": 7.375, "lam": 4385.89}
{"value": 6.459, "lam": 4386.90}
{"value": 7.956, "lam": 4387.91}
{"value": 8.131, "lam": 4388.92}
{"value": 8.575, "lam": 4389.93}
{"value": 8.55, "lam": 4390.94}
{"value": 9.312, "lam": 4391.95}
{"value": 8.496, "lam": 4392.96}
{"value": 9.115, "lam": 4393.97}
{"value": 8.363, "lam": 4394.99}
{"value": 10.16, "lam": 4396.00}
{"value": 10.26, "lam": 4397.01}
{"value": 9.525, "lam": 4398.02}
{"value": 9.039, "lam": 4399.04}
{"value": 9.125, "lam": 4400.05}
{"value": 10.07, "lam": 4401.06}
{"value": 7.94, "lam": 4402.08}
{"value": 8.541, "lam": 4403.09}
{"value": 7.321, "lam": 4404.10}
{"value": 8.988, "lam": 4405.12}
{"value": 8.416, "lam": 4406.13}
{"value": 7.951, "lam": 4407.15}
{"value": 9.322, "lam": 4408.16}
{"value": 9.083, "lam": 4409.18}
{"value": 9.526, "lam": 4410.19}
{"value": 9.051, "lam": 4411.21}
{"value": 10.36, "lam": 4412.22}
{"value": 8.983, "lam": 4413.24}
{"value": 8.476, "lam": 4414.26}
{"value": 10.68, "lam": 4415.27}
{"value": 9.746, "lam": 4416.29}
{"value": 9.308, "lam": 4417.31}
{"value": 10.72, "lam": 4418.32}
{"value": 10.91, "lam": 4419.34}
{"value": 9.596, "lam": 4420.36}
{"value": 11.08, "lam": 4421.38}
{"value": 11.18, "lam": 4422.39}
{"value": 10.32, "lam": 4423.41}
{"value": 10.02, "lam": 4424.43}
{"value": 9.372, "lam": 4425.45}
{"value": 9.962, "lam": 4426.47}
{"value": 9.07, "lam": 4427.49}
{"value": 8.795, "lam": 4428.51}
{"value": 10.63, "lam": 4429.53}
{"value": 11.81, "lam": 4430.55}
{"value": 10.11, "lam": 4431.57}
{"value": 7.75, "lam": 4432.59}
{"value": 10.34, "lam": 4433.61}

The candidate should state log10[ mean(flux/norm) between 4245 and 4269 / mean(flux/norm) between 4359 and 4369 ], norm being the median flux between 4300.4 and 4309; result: -0.18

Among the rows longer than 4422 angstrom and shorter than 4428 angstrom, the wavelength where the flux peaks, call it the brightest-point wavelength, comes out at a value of 4422.39 angstrom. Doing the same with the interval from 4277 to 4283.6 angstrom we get 4278.16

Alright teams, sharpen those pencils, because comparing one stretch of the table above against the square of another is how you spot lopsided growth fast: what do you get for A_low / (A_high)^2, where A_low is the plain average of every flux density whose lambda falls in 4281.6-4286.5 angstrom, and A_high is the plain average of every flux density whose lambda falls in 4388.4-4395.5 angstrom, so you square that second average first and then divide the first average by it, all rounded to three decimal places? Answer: 0.110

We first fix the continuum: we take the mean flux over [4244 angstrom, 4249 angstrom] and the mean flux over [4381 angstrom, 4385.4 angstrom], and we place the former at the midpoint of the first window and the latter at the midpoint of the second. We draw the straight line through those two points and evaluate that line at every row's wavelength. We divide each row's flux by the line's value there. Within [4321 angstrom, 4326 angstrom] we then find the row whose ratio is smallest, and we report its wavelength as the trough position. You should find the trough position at 4321.73 angstrom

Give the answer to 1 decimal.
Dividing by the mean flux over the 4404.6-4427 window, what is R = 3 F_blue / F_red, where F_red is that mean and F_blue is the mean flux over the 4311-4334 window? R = 2.7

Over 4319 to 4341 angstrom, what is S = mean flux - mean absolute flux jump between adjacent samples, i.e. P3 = 7.8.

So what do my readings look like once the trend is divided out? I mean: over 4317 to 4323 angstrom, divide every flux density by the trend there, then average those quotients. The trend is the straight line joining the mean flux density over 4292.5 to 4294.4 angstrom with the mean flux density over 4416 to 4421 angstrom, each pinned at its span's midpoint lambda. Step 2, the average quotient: 1.00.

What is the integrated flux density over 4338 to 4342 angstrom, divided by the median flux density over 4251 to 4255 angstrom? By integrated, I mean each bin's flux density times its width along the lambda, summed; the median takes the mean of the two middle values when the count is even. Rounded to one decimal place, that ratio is 5.3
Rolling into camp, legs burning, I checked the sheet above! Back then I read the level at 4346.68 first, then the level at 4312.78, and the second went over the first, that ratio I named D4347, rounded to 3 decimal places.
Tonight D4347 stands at 0.806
